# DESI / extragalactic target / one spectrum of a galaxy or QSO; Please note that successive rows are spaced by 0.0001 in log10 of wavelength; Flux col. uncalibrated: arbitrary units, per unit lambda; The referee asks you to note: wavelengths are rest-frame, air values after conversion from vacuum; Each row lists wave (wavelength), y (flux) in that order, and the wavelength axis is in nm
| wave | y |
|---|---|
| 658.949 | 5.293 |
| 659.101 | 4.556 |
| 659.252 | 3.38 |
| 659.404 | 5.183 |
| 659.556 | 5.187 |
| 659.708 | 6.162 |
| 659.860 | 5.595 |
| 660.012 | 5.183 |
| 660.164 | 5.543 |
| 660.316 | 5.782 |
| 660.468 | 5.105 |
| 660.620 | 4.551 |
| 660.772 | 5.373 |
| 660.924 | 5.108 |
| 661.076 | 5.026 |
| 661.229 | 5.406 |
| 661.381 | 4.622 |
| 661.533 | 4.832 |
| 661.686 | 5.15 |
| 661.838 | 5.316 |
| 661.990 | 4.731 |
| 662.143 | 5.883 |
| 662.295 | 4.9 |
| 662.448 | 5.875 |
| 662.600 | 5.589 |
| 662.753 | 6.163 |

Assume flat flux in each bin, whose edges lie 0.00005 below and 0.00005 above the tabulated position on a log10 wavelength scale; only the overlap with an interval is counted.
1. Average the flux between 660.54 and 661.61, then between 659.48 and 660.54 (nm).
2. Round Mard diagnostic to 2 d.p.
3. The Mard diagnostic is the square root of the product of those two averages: 5.24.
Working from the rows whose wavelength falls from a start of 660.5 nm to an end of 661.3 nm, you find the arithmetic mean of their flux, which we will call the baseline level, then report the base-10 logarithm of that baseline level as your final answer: 0.707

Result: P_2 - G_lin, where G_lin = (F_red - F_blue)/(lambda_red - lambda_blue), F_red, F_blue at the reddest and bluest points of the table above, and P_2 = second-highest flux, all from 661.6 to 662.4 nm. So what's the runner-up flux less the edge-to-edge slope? 5.7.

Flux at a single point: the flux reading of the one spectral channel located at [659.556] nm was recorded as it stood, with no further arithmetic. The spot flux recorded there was 5.187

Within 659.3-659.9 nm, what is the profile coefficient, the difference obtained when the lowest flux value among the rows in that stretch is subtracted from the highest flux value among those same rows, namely 0.98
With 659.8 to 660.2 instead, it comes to 0.41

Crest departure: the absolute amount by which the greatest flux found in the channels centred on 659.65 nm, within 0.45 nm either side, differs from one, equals 5.2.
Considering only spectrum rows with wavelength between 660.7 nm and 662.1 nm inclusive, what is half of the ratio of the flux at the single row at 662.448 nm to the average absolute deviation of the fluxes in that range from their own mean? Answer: 13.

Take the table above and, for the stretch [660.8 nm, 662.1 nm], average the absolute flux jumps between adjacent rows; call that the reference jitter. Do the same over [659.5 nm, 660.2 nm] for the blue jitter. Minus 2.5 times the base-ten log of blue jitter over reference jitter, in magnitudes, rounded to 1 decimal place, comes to -0.5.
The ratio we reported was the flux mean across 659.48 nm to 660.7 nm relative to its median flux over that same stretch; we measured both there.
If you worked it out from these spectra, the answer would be 1.00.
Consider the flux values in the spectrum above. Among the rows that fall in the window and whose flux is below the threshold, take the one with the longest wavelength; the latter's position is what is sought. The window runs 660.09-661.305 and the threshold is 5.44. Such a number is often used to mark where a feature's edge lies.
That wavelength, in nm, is 661.229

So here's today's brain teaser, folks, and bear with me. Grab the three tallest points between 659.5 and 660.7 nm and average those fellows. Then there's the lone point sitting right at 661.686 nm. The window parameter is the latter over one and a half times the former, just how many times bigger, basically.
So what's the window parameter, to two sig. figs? 0.59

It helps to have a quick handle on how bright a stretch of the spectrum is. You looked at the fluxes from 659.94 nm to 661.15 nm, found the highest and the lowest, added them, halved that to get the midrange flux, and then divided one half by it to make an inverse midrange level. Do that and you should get 0.097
